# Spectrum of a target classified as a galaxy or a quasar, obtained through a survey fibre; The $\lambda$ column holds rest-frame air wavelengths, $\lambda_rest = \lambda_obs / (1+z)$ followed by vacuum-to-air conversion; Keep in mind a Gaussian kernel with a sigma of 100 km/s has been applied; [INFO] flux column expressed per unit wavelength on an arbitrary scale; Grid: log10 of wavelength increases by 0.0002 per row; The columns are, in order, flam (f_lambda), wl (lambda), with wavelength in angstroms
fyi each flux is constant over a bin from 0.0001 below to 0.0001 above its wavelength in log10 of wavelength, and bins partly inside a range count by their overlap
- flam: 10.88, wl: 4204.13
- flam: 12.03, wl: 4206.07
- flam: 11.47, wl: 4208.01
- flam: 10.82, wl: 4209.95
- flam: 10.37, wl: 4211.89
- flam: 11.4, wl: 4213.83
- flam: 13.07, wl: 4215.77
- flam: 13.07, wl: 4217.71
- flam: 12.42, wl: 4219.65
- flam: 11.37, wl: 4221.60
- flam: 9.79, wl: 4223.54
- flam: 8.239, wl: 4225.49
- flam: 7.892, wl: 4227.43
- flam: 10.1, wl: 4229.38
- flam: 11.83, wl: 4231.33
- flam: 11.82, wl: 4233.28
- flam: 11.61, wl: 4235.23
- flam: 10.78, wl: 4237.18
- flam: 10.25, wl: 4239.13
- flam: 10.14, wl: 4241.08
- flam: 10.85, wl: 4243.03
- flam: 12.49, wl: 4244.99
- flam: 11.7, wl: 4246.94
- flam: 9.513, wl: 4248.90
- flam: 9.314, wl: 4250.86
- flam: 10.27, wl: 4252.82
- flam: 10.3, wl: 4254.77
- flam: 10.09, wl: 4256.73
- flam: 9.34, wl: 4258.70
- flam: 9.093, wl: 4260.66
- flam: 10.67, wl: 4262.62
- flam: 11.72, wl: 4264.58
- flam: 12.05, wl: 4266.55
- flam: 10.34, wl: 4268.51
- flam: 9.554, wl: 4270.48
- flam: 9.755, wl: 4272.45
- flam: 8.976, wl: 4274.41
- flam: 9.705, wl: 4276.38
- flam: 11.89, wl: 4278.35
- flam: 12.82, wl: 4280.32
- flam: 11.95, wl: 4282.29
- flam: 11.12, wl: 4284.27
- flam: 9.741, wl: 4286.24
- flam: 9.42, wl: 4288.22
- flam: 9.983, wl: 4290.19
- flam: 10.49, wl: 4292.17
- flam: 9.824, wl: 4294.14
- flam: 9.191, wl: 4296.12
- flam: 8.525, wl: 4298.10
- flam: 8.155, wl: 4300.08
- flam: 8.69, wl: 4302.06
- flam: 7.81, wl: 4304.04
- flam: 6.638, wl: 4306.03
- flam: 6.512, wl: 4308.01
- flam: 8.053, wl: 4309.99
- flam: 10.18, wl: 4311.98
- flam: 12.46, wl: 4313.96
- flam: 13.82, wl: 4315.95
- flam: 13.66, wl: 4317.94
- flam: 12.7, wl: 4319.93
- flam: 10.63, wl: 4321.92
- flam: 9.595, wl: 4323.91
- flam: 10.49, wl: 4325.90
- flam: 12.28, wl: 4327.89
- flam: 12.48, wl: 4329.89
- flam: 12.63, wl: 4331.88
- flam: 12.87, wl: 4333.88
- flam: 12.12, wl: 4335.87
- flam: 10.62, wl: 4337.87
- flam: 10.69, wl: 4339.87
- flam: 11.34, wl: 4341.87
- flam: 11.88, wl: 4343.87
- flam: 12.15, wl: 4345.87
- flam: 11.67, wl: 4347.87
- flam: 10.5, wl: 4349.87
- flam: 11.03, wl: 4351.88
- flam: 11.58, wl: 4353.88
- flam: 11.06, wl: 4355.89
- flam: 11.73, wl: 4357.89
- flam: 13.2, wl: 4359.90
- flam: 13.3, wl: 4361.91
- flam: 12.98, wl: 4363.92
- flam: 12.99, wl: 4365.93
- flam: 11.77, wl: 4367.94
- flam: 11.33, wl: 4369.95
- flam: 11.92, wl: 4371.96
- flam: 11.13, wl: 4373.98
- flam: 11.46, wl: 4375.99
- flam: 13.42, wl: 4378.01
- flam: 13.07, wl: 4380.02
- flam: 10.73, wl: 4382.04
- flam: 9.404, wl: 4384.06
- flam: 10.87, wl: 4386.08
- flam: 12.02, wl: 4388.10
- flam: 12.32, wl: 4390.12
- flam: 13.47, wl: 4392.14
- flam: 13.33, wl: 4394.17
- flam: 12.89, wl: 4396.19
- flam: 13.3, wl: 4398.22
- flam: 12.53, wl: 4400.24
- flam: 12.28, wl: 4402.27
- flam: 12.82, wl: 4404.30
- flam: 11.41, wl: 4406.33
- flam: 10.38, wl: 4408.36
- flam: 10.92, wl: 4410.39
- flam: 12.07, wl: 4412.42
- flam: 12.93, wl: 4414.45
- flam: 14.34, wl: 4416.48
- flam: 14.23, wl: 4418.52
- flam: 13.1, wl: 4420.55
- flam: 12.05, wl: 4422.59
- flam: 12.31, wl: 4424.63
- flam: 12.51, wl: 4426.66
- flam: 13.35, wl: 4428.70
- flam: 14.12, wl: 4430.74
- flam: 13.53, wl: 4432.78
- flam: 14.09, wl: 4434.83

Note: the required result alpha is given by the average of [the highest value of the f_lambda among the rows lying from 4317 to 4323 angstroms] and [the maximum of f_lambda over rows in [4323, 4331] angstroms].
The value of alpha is 13.1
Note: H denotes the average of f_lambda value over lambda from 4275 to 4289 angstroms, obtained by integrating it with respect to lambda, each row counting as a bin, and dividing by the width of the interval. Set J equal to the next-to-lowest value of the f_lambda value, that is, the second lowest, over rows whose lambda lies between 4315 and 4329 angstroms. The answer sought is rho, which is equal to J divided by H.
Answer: 0.962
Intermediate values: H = 10.9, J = 10.49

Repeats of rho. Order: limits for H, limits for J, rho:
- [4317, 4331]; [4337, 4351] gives 0.908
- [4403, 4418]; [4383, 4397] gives 0.891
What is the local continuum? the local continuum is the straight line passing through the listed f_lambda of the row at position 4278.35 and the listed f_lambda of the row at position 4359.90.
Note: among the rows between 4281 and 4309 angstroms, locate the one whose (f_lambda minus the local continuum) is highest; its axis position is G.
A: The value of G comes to 4282.29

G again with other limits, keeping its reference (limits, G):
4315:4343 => 4315.95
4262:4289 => 4280.32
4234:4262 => 4244.99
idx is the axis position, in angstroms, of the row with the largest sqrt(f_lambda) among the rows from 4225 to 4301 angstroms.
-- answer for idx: 4280.32 angstroms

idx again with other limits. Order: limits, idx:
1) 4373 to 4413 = 4392.14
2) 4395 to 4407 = 4398.22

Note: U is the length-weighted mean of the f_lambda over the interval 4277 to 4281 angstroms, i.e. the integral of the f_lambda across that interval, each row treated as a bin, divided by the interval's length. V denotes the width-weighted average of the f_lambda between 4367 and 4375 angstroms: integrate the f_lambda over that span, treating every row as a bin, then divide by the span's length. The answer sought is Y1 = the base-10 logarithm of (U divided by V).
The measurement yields 0.02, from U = 12.1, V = 11.5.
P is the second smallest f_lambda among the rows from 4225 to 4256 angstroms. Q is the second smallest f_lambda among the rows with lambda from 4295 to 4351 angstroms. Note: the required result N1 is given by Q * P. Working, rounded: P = 8.239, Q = 6.638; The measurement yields 55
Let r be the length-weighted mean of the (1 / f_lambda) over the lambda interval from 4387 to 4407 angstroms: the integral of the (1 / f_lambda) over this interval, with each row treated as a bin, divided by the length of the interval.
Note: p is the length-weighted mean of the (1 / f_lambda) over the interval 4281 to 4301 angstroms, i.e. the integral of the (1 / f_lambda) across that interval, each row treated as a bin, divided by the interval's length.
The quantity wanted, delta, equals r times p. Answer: 0.0081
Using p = 0.102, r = 0.079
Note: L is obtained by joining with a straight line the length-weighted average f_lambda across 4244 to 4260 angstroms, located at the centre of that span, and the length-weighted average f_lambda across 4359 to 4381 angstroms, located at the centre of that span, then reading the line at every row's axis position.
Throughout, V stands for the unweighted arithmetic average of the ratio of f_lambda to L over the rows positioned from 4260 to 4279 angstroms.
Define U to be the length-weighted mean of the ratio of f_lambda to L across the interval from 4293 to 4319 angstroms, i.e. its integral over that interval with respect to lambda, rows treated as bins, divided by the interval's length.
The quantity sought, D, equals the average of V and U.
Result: 0.91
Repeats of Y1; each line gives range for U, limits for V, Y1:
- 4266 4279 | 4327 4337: -0.09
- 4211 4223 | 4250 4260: 0.08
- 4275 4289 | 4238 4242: 0.03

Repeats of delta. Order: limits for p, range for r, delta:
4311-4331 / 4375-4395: 0.0072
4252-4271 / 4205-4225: 0.0085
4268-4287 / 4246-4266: 0.0094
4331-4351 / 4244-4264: 0.0085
